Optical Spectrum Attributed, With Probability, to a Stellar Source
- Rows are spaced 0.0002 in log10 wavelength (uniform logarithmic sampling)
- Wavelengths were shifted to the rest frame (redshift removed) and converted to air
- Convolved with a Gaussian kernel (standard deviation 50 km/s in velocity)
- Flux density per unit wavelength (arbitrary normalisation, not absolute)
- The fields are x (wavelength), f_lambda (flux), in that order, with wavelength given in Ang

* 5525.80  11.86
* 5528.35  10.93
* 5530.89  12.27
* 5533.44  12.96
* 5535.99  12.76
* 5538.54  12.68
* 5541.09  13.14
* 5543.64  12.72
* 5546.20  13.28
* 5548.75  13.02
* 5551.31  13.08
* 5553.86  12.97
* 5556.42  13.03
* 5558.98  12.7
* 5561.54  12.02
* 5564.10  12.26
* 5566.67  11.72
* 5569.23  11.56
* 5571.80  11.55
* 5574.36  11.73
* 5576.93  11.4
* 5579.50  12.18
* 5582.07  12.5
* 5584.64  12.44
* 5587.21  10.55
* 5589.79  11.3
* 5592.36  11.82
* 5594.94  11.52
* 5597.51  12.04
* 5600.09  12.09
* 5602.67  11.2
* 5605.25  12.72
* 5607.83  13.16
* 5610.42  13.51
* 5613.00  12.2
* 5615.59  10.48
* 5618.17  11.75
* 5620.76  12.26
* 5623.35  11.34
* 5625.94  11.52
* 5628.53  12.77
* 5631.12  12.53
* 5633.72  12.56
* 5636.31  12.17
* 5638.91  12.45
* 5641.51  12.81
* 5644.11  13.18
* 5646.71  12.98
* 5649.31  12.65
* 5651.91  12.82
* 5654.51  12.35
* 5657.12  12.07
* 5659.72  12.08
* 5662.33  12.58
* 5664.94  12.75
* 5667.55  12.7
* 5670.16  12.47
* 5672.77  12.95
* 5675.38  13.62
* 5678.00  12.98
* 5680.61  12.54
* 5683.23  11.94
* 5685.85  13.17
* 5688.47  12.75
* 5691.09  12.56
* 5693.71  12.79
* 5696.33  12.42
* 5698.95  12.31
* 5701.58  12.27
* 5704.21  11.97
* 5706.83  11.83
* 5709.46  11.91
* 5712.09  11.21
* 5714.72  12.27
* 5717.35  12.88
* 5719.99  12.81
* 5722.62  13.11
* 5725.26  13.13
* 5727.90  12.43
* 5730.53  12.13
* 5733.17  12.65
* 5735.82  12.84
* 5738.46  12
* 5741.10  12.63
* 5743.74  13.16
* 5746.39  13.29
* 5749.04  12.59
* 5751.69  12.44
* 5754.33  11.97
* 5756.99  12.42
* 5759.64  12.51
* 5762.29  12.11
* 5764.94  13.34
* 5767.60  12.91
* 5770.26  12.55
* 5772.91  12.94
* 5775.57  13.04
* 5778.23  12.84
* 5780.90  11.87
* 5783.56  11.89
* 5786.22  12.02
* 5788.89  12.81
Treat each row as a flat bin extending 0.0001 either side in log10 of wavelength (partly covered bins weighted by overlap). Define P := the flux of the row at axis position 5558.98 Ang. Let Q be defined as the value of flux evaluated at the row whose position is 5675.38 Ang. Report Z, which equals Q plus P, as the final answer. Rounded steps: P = 12.7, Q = 13.62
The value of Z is 26.3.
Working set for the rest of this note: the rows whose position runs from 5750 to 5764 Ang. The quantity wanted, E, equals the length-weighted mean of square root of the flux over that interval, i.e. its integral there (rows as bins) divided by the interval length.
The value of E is 3.51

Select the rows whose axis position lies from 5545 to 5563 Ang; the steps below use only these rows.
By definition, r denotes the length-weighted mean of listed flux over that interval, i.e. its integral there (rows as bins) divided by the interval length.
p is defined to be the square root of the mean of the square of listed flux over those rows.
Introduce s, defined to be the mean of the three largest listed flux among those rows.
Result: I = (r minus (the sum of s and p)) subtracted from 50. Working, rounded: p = 12.9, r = 12.87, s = 13.1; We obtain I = 63.1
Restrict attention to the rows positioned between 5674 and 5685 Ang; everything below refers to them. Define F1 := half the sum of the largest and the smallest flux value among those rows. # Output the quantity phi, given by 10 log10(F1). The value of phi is 11.1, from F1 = 12.8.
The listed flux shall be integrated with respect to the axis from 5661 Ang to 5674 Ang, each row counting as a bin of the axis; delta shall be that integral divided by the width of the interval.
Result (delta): 12.68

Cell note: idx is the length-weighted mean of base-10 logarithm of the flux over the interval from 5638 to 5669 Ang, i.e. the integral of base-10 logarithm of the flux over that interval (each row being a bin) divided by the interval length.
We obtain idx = 1.10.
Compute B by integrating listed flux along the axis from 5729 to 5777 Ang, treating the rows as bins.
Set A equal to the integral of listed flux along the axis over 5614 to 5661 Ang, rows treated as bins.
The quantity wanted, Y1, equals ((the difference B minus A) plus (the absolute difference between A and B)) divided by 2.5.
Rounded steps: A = 576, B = 607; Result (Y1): 24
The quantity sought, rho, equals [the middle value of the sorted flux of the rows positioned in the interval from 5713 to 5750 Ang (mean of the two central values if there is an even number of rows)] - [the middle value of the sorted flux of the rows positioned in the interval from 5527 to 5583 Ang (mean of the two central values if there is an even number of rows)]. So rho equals 0.1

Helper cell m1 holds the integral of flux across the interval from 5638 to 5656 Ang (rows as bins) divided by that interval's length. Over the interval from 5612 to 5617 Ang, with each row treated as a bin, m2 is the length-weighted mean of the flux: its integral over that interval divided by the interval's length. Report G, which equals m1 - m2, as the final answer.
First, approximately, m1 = 12.75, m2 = 11.3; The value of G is 1.4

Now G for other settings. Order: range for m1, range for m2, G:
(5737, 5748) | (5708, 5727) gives 0.3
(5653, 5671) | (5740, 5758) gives -0.2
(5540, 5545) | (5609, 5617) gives 0.8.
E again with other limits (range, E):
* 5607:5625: 3.47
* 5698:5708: 3.48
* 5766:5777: 3.59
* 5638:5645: 3.58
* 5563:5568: 3.46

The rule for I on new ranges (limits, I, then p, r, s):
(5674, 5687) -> 63.3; 12.9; 12.84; 13.3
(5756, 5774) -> 63.1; 12.7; 12.69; 13.1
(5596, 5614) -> 63.2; 12.4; 12.41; 13.1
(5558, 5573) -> 62.4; 12.0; 11.95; 12.3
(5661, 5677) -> 63.1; 12.9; 12.84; 13.1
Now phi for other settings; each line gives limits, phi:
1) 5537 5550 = 11.1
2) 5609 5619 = 10.8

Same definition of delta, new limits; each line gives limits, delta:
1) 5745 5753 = 12.76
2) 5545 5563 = 12.87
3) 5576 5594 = 11.74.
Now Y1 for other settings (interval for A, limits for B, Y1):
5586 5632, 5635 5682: 38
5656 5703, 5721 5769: 12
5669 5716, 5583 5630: 0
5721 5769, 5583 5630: 0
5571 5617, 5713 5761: 46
